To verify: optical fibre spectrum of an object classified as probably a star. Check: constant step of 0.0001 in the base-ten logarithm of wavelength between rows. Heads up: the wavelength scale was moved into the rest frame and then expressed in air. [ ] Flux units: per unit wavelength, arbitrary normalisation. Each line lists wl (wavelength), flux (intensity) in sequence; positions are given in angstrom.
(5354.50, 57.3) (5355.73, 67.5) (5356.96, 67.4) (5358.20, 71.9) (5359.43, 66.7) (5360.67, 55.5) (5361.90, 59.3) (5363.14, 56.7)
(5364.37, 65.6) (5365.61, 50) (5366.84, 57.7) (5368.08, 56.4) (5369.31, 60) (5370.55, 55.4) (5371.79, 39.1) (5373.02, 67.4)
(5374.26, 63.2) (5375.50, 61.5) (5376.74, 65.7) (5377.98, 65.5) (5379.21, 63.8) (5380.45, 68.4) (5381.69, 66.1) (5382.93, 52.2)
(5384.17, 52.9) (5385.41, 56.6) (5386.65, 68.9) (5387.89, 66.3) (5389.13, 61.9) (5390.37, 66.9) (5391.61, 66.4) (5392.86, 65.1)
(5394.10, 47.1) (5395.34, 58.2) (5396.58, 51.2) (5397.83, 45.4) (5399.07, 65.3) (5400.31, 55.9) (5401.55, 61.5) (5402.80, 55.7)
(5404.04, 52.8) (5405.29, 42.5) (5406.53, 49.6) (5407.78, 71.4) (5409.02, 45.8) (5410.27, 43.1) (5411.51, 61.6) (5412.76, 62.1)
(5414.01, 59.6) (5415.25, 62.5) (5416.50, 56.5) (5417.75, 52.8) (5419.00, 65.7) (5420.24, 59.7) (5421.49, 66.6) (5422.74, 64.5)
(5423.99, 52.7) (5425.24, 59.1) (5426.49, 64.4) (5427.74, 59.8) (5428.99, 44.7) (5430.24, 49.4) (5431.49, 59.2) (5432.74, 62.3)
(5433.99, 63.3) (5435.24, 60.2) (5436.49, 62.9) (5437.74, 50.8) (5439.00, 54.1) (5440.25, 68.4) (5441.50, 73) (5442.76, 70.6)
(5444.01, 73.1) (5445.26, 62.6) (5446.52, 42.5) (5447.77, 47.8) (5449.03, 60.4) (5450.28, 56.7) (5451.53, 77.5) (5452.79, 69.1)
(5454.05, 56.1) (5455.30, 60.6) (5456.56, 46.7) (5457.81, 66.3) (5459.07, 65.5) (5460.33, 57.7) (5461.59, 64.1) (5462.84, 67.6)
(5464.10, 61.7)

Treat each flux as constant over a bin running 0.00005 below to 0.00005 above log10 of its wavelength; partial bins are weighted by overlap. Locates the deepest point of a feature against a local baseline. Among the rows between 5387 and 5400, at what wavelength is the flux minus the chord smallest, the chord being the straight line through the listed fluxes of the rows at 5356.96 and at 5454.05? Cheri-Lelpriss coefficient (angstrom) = 5397.83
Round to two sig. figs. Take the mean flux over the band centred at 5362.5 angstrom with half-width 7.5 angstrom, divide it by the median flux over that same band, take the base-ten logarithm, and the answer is 0.011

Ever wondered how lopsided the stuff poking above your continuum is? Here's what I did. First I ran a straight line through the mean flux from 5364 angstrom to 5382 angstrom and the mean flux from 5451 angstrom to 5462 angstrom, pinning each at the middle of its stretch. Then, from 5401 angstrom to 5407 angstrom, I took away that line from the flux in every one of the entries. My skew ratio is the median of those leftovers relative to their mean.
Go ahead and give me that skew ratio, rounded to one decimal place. 1.0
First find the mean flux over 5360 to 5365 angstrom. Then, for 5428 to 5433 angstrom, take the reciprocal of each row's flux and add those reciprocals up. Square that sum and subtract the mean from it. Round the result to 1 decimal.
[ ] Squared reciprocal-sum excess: -59.3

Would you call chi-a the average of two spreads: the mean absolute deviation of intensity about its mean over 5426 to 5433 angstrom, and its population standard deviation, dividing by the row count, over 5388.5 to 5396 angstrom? 6.6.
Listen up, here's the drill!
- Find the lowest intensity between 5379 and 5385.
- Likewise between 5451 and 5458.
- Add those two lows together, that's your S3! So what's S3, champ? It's 99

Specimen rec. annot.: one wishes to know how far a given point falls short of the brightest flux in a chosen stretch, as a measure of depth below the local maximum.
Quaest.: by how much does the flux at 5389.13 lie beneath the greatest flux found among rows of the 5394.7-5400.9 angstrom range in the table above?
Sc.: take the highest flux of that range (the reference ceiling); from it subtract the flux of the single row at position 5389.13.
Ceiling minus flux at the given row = 3.4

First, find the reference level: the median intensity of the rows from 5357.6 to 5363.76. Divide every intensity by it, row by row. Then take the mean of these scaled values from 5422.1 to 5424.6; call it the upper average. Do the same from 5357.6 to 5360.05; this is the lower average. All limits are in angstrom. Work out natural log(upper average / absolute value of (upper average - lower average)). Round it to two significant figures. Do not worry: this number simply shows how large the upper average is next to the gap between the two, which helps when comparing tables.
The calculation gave 1.7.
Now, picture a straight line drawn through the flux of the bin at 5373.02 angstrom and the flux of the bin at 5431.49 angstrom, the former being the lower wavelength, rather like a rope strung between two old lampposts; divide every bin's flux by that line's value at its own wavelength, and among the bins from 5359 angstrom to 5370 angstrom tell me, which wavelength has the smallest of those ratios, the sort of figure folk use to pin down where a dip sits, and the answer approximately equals 5365.61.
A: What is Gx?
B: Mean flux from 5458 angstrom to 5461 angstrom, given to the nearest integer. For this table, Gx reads 62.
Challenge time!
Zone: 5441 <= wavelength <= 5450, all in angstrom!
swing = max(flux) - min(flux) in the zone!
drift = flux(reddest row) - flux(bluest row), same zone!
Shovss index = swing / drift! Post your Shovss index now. -2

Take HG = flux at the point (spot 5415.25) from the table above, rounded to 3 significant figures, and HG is 62.5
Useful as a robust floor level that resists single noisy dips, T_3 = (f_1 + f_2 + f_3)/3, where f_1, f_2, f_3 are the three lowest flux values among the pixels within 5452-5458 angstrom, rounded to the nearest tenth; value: 54.5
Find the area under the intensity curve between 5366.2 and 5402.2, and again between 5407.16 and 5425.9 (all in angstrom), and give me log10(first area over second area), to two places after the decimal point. 0.29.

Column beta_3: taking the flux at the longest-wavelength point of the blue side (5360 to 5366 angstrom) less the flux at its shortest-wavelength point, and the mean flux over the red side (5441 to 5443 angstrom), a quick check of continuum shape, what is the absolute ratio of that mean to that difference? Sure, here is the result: 13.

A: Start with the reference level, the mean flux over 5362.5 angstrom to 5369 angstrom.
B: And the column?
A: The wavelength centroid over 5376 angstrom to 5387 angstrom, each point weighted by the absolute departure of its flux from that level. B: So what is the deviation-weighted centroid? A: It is 5381.3 angstrom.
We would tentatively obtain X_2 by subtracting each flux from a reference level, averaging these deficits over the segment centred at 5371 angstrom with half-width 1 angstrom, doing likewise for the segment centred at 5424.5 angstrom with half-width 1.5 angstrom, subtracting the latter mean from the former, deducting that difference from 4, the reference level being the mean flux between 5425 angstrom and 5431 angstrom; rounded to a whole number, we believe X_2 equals -5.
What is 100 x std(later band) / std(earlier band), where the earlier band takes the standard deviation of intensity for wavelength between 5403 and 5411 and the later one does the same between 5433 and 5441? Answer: 60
